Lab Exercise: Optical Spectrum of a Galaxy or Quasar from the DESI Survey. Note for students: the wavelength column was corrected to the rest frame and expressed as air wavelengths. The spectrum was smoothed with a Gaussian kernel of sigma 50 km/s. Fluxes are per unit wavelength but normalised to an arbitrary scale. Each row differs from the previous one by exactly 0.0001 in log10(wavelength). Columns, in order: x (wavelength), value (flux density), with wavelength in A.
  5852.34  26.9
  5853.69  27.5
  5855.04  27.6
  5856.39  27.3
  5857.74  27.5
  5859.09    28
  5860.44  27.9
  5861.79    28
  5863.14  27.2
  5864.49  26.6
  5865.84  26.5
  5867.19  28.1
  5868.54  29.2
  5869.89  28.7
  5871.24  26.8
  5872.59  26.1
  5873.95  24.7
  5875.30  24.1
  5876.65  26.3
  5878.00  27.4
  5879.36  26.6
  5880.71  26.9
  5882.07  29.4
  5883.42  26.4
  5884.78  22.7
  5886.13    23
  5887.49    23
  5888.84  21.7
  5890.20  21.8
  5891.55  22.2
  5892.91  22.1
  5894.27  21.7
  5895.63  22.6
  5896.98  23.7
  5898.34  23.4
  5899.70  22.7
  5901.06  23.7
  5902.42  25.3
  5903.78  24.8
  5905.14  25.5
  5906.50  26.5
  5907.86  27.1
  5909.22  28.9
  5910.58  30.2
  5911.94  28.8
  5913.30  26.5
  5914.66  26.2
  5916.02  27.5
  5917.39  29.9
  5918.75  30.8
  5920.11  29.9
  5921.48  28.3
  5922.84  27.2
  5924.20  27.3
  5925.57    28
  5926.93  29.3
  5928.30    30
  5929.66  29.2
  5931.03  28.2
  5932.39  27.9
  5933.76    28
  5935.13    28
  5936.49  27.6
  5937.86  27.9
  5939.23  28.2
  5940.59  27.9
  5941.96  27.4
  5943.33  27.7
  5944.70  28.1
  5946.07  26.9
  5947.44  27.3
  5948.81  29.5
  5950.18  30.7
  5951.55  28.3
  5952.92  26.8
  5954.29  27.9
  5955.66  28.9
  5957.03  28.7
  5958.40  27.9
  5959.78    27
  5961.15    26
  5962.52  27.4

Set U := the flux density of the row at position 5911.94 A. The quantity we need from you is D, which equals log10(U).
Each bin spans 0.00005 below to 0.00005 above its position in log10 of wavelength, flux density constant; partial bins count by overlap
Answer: 1.46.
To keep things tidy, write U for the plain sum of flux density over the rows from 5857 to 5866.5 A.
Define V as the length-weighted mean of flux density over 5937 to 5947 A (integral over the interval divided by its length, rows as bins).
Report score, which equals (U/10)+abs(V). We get 47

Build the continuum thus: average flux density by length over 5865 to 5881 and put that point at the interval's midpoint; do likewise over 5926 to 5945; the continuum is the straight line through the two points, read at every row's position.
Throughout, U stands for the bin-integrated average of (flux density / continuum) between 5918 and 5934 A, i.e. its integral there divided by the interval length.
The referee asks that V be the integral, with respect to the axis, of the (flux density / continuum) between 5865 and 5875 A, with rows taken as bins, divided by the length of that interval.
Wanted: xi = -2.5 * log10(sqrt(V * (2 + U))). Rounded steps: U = 1.02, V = 1.01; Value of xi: -0.607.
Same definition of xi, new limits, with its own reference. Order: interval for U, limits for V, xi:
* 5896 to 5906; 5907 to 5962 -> -0.574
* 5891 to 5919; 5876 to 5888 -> -0.559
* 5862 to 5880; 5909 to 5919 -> -0.612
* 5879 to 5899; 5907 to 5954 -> -0.576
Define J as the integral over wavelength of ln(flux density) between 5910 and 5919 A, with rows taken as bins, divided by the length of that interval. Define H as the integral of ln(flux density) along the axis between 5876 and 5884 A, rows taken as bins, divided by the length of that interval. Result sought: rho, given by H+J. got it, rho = 6.65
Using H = 3.30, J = 3.35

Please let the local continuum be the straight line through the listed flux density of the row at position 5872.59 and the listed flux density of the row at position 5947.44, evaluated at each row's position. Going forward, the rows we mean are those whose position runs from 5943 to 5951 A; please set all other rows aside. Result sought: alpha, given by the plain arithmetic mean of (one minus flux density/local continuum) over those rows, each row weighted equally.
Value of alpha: -0.039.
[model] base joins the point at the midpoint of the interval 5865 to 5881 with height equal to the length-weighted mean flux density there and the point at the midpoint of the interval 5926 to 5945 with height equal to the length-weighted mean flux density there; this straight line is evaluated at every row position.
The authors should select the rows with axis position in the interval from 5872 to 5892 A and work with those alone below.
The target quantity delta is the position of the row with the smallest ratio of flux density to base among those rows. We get 5888.84 A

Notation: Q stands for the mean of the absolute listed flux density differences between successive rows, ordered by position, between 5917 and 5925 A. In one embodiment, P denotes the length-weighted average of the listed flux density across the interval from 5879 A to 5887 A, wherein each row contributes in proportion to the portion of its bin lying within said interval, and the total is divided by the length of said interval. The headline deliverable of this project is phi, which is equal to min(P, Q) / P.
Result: 0.036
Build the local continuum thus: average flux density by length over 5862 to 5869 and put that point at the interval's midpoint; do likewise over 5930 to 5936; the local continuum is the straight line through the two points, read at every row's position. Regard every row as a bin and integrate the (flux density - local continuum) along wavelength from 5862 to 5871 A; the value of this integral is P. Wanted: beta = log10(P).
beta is 0.18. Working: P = 1.5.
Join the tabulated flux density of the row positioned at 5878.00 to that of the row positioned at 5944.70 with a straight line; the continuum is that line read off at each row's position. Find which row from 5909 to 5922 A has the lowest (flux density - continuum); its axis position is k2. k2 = 5914.66 A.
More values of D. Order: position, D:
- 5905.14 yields 1.41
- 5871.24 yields 1.43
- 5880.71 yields 1.43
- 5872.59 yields 1.42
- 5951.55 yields 1.45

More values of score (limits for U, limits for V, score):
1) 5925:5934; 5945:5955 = 48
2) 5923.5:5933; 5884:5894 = 42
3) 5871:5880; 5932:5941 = 46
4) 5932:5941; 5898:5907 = 44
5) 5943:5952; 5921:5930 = 48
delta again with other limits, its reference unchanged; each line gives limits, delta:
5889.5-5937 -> 5894.27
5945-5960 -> 5952.92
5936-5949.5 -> 5946.07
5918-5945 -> 5941.96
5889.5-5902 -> 5894.27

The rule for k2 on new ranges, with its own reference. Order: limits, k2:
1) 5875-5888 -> 5884.78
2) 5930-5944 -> 5941.96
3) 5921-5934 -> 5922.84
